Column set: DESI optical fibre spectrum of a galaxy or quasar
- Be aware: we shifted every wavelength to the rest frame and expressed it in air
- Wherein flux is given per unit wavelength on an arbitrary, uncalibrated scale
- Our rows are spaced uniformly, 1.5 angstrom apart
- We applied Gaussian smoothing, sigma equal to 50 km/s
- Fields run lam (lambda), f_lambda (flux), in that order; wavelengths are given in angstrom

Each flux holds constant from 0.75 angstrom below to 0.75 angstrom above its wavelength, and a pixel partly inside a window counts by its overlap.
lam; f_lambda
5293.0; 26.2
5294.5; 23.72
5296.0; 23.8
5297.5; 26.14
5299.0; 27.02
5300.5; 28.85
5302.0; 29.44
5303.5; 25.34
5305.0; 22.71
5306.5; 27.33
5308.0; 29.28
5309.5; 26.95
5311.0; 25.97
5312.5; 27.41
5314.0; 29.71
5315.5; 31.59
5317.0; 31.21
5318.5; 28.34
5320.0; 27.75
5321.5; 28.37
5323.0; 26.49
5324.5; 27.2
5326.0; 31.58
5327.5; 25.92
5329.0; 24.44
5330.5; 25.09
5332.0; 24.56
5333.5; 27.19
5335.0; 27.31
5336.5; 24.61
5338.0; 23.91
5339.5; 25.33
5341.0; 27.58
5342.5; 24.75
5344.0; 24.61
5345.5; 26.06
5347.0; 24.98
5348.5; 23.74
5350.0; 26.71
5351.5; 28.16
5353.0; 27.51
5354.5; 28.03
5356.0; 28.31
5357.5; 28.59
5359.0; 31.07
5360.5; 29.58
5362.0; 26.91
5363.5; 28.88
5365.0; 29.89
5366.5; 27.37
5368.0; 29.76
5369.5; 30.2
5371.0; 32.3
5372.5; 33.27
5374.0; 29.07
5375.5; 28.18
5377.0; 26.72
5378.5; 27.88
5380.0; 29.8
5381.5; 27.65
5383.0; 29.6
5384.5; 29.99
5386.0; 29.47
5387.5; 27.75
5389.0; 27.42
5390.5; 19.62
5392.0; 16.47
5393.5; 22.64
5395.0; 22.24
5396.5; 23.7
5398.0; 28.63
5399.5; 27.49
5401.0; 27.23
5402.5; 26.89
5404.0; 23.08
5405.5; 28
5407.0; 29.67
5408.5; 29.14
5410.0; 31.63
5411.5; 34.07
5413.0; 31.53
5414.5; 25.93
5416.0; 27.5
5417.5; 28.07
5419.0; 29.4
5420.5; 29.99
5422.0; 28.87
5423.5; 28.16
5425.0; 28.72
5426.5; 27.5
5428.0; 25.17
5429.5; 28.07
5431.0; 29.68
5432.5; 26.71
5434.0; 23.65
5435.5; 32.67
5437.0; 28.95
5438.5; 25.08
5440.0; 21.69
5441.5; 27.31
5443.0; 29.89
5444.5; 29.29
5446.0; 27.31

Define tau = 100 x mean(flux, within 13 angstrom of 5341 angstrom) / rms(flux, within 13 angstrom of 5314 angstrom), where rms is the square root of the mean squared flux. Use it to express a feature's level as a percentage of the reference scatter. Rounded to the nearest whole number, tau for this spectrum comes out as 91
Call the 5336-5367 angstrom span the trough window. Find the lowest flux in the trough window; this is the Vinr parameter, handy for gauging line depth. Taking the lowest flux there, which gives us 23.74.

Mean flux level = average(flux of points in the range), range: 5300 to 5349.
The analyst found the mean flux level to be 26.8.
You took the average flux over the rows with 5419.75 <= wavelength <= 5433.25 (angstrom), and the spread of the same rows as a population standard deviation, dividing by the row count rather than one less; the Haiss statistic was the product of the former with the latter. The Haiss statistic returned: 40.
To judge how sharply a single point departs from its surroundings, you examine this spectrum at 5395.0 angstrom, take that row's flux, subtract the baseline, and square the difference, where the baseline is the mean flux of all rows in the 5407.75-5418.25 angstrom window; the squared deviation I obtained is 56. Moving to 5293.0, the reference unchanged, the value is 12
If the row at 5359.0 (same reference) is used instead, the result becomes 2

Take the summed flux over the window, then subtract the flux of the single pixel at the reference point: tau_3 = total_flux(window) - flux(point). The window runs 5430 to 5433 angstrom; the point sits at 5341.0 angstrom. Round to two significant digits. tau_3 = 29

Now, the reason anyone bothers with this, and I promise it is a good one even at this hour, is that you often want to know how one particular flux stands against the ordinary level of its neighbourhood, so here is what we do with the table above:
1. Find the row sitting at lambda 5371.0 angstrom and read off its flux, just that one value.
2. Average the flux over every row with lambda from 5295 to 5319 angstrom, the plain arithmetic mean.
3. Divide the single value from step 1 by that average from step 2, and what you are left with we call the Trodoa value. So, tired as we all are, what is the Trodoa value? 1.17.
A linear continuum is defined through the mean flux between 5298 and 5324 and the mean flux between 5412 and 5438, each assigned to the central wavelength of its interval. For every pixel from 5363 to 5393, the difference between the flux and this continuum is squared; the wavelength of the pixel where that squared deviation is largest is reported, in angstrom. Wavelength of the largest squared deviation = 5392.0 angstrom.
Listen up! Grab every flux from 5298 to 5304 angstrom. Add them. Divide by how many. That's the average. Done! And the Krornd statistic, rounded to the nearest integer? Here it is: 28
